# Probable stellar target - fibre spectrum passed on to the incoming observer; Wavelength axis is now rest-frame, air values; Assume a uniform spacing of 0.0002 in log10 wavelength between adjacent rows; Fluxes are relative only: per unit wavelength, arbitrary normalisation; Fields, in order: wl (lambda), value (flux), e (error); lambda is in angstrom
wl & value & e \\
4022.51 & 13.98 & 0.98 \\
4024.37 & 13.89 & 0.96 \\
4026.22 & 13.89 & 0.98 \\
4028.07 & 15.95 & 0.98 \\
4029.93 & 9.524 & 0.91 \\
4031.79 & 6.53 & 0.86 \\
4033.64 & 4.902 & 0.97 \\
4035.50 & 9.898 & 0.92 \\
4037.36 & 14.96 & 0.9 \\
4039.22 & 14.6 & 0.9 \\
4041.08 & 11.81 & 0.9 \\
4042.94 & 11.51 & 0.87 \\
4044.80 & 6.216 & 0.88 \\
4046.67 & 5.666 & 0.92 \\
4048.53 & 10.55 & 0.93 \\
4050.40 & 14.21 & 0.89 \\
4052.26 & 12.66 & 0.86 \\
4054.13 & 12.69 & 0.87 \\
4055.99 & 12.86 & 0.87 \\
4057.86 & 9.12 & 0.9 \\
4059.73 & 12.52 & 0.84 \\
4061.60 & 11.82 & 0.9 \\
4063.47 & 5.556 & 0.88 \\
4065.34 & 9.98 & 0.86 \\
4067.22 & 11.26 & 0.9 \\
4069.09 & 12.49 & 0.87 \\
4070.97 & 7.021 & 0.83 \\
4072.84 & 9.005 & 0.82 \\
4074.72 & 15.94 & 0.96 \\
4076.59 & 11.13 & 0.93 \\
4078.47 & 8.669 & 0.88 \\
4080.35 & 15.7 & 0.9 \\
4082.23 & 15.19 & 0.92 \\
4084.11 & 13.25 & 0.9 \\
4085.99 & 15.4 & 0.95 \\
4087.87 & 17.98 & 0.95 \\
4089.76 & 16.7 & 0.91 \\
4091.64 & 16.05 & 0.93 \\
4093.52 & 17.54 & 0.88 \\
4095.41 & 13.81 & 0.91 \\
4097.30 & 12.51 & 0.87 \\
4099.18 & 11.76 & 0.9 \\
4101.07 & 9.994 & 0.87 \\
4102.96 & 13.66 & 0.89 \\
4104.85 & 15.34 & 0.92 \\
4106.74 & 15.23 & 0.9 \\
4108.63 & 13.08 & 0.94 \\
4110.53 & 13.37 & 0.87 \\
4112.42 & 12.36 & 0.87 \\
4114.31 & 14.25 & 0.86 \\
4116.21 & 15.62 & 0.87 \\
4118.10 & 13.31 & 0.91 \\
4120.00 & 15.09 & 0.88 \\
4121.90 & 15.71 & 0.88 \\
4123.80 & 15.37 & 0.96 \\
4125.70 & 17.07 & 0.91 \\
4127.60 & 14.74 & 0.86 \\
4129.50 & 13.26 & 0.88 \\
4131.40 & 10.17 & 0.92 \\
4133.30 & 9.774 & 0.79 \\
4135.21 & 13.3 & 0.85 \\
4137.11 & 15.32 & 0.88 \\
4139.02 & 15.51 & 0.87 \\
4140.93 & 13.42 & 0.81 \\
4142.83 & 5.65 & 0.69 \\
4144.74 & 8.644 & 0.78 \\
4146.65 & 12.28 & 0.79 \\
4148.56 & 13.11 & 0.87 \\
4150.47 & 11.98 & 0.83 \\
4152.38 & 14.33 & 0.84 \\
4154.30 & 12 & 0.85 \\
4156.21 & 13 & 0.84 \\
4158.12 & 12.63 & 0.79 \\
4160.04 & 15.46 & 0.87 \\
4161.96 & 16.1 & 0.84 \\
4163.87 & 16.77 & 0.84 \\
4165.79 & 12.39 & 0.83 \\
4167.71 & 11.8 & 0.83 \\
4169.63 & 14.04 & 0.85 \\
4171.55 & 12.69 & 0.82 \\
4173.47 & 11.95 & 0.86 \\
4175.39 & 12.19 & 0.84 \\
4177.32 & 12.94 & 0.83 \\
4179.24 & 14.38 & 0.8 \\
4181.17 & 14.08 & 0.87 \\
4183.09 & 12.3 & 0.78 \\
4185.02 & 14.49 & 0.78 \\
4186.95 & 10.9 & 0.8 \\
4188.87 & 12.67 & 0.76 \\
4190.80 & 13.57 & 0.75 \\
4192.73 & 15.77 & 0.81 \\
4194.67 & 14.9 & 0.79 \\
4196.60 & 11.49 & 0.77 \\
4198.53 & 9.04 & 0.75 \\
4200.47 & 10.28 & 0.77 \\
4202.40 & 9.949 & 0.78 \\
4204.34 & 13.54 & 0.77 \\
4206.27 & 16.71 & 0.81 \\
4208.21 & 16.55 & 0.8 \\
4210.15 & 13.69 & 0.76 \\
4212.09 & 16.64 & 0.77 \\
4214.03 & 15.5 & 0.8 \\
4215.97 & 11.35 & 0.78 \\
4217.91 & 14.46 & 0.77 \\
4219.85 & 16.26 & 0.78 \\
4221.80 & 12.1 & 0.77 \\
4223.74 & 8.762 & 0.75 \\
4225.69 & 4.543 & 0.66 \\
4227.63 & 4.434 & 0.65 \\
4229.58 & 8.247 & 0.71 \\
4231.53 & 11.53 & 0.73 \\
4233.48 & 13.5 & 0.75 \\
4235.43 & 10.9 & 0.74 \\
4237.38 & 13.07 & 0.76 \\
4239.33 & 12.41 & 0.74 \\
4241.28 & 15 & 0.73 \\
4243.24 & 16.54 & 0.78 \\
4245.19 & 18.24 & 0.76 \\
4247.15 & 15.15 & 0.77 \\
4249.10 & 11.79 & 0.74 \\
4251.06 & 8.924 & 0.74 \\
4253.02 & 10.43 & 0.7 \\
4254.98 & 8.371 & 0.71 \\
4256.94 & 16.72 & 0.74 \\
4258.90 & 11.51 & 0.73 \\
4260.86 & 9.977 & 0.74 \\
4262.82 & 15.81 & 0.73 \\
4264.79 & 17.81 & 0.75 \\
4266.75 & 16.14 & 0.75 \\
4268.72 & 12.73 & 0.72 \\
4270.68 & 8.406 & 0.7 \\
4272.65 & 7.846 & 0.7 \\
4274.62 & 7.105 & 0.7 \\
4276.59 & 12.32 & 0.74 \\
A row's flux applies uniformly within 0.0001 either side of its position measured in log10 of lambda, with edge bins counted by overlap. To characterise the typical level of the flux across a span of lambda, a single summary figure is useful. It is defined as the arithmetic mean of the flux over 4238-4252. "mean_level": 14.0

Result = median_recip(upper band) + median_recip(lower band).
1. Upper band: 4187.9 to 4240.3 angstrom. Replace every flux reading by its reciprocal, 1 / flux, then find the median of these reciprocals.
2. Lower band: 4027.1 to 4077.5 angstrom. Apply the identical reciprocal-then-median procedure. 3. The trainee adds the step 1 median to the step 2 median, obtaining 0.168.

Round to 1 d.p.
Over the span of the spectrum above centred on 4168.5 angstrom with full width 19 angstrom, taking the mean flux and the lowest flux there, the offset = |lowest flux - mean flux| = 1.8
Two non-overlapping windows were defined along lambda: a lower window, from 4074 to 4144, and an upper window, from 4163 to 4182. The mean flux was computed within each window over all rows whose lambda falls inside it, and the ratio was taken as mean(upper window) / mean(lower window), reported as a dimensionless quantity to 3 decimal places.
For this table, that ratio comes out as 0.962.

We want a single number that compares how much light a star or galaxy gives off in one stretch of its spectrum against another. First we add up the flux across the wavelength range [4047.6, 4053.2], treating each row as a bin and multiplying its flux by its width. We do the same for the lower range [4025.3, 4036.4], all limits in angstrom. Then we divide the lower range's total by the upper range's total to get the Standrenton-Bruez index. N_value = 1.6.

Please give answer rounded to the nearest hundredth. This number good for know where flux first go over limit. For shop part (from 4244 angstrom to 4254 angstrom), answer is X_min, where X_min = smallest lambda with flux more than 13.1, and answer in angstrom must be 4245.19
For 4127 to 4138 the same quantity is 4127.60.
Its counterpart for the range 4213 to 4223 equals 4214.03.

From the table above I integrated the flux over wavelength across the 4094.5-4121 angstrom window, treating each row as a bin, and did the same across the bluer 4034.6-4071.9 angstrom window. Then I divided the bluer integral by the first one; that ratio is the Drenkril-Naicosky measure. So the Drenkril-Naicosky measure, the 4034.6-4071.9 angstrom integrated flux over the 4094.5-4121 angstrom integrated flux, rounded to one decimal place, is 1.1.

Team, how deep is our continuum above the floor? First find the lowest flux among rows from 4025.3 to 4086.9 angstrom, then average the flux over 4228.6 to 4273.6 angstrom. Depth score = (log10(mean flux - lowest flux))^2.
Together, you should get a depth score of 0.8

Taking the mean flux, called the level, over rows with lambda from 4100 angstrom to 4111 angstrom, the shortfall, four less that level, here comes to -9.4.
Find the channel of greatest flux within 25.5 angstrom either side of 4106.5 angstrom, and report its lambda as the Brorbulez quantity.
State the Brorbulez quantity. 4087.87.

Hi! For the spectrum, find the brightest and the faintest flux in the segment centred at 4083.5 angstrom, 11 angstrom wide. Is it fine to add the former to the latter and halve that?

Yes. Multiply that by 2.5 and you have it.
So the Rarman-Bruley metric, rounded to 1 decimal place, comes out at 33.3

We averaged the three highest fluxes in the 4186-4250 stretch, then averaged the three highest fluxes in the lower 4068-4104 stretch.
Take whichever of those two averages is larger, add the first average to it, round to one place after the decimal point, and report 34.6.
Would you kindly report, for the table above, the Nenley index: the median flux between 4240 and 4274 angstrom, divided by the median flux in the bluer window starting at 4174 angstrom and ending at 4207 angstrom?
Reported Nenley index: 0.98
